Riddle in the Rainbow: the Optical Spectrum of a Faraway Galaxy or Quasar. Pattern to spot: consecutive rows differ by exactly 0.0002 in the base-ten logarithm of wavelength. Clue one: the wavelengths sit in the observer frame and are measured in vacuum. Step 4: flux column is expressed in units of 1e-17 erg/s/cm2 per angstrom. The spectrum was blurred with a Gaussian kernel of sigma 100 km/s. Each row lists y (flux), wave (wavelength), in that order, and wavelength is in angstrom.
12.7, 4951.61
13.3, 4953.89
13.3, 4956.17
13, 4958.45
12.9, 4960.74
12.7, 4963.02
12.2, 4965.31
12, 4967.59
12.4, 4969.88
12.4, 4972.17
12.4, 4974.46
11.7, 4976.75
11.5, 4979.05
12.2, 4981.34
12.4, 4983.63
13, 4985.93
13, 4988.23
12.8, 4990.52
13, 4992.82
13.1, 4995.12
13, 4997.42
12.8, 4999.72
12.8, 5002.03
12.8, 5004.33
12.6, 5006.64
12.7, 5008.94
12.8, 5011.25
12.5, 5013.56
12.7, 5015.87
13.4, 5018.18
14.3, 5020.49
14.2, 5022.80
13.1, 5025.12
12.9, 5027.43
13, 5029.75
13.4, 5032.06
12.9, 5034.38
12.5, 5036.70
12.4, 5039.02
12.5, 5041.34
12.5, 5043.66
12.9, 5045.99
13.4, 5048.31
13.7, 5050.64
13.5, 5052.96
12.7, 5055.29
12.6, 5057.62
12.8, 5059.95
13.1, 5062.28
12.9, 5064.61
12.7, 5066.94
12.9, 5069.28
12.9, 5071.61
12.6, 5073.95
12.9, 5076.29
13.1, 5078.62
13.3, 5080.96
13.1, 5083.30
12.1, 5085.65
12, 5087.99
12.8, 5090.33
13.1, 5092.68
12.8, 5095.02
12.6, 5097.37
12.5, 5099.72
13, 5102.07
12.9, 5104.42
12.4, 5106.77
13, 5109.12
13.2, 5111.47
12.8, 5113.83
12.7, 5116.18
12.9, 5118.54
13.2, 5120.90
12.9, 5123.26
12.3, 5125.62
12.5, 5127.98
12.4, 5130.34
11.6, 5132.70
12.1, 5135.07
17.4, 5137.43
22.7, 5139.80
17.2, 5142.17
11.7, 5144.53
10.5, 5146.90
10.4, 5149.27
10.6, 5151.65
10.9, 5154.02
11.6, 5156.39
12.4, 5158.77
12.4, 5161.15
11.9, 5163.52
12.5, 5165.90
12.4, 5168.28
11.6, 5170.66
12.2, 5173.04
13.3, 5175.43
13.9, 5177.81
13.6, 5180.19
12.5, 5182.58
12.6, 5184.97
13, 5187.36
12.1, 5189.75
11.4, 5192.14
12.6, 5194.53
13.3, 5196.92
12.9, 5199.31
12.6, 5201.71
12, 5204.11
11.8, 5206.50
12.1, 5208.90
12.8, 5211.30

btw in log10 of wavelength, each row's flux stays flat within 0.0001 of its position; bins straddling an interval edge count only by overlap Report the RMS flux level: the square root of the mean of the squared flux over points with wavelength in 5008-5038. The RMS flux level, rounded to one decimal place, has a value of 13.1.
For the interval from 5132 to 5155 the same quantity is 14.1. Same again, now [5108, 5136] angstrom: 12.6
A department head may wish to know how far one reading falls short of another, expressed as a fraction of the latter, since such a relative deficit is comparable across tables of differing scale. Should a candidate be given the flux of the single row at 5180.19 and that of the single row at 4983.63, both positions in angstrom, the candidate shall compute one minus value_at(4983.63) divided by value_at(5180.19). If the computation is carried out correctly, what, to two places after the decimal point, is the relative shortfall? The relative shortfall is 0.09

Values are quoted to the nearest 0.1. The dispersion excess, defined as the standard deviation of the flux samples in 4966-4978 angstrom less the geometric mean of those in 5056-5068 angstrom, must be -12.5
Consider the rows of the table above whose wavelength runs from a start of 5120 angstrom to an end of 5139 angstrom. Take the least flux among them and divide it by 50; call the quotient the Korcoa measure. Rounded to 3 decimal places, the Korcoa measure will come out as 0.232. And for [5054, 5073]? 0.252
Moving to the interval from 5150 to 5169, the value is 0.212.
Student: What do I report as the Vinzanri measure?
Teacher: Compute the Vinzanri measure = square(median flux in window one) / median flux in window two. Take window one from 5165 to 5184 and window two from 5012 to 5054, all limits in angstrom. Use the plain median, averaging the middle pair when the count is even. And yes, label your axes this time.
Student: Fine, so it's 12.1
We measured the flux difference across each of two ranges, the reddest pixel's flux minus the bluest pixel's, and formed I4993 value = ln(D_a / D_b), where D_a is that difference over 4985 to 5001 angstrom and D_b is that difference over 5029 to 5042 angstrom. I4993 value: -0.9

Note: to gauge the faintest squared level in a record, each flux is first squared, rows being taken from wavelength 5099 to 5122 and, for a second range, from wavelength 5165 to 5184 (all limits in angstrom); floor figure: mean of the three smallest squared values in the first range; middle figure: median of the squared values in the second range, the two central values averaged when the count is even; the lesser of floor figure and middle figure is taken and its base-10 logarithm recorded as 2.19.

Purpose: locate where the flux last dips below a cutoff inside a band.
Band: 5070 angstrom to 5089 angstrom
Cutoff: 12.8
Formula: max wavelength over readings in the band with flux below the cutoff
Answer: 5087.99 angstrom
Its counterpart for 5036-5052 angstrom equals 5043.66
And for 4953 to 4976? 4974.46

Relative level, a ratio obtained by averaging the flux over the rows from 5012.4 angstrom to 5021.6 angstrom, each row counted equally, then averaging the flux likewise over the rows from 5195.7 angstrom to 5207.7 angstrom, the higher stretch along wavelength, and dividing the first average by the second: 1.06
